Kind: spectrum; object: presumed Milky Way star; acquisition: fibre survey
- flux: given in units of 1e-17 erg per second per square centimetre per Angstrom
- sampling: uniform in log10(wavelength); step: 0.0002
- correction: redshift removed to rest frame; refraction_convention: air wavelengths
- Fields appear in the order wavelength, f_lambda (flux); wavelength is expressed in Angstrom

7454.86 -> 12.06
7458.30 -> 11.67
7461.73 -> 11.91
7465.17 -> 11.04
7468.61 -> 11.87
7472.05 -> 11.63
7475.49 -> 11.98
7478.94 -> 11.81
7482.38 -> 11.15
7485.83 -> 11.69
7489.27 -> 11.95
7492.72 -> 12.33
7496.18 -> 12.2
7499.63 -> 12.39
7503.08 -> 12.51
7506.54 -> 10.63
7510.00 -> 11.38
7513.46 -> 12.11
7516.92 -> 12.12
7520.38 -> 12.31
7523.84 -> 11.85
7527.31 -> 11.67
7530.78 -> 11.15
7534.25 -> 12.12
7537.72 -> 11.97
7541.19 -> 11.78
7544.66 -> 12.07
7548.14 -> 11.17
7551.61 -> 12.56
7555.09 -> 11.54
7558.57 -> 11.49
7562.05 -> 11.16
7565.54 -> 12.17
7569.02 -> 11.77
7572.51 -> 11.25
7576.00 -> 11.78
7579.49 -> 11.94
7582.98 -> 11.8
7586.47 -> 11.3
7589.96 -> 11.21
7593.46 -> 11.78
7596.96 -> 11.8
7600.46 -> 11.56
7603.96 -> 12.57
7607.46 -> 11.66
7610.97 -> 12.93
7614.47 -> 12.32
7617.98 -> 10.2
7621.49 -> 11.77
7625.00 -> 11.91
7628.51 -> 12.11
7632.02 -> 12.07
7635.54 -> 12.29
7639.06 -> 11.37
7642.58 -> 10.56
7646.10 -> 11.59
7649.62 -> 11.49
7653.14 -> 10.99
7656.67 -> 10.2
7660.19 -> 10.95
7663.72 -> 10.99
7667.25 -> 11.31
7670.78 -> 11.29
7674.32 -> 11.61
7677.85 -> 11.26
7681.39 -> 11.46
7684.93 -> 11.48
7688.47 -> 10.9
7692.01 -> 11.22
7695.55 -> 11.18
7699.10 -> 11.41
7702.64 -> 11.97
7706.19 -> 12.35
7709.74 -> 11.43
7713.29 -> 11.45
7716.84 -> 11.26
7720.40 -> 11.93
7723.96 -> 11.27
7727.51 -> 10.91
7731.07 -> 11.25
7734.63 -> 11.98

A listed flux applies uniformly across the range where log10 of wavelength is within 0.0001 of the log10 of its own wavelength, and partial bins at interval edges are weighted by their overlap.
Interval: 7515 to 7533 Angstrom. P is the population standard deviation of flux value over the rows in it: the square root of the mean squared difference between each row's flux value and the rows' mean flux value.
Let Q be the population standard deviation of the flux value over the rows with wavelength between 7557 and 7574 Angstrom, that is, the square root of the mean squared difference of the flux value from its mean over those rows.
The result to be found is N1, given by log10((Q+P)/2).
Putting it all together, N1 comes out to -0.42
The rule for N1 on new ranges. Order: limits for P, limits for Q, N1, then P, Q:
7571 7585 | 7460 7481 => -0.54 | 0.26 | 0.32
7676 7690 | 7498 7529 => -0.40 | 0.23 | 0.56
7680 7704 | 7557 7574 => -0.47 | 0.31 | 0.37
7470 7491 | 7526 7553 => -0.44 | 0.28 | 0.45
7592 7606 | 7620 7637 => -0.55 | 0.38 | 0.18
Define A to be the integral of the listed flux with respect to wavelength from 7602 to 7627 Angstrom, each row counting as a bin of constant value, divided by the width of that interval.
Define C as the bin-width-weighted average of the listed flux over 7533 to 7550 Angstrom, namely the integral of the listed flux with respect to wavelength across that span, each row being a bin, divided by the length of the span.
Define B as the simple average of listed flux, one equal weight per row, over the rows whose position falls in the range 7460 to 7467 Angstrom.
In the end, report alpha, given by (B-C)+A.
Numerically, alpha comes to 11.6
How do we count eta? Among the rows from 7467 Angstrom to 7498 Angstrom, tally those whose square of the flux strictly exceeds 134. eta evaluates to 8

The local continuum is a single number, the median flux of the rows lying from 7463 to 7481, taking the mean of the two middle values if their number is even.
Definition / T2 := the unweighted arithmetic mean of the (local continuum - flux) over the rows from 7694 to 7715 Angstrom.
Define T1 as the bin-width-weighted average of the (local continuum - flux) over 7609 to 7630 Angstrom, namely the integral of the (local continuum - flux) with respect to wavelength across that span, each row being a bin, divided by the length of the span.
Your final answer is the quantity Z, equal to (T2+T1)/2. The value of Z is 0.06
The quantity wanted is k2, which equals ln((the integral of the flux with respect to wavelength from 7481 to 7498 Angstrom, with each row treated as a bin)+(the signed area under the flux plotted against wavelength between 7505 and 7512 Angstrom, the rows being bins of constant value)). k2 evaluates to 5.63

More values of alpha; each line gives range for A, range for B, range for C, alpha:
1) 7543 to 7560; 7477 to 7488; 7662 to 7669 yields 12.2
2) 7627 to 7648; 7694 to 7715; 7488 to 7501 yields 11.1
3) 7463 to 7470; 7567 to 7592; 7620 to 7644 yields 11.3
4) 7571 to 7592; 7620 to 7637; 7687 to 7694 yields 12.5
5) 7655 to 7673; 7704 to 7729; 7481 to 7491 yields 10.9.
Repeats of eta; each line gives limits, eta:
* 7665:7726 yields 4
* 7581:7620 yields 7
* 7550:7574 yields 3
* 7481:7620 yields 27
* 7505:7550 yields 9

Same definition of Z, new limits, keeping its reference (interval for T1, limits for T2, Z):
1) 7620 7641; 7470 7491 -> 0.00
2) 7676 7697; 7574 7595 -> 0.37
